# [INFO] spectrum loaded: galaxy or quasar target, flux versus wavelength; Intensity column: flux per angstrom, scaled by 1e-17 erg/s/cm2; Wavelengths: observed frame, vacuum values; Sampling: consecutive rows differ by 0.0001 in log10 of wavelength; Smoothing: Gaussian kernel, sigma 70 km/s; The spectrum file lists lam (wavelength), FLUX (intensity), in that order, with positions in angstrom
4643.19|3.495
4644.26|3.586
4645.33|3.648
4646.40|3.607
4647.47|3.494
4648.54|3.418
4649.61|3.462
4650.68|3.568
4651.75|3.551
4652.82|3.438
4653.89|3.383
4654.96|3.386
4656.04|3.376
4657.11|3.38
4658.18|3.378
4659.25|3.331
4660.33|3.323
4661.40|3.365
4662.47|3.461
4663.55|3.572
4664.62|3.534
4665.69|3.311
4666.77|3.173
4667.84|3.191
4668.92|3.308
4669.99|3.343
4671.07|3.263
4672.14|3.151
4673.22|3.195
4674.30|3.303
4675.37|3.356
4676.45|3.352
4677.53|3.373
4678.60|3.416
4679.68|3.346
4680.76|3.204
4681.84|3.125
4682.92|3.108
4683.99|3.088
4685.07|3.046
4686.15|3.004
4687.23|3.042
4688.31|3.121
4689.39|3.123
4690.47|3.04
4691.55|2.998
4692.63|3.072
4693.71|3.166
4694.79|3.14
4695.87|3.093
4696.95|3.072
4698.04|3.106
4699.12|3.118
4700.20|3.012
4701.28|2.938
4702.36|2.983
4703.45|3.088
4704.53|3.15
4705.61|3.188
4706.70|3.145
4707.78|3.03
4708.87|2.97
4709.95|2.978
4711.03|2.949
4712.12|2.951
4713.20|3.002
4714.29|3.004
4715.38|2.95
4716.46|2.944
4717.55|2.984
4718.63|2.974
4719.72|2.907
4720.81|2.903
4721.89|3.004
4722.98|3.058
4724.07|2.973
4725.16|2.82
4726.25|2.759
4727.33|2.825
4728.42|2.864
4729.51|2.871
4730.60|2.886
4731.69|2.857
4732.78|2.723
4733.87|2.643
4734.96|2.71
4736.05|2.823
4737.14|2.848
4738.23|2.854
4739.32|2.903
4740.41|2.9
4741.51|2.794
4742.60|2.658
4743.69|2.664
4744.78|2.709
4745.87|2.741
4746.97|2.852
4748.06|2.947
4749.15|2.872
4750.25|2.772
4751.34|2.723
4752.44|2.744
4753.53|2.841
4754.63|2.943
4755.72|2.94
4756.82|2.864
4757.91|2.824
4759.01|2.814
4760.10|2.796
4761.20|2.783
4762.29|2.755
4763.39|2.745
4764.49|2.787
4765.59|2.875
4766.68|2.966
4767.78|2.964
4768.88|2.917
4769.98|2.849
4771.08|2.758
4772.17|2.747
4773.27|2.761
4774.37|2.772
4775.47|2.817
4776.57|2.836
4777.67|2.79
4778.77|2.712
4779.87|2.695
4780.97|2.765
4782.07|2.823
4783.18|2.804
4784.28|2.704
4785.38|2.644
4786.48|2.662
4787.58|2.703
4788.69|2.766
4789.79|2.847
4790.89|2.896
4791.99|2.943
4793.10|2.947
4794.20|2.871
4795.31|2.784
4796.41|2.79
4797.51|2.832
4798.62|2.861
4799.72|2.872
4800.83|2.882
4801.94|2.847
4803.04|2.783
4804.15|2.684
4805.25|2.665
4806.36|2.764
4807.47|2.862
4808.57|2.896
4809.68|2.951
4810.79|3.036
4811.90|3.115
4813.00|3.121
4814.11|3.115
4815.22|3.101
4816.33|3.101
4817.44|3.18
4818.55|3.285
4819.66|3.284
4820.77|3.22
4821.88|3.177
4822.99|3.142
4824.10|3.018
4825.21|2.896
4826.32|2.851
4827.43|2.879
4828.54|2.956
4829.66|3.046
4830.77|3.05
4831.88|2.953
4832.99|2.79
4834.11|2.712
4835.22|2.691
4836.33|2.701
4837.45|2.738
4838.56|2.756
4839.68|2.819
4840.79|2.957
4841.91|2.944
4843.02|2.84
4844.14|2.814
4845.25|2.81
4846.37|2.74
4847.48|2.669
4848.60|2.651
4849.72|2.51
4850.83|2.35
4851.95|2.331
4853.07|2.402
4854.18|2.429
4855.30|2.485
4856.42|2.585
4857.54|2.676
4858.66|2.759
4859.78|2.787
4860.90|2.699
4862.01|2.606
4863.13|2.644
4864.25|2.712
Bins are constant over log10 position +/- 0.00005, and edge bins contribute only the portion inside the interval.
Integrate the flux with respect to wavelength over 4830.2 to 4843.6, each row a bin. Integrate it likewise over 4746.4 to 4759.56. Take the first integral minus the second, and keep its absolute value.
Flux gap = 0.5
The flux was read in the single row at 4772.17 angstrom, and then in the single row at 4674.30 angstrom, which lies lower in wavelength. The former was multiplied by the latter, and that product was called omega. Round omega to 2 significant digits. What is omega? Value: 9.1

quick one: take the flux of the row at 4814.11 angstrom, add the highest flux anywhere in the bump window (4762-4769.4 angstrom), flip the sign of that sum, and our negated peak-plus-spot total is -6.08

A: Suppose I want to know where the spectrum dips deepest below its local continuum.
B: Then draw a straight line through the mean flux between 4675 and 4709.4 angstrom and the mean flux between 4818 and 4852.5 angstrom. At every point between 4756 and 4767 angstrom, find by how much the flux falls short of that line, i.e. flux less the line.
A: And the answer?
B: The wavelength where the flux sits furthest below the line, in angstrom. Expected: 4763.39 angstrom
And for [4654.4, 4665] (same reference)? 4660.33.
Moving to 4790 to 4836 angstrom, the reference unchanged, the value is 4805.25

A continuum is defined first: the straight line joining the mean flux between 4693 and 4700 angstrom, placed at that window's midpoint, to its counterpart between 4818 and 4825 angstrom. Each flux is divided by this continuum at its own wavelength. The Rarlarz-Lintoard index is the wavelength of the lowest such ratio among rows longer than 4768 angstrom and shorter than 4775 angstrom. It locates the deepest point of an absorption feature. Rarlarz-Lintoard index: 4772.17 angstrom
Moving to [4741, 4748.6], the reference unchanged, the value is 4742.60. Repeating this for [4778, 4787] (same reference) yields 4785.38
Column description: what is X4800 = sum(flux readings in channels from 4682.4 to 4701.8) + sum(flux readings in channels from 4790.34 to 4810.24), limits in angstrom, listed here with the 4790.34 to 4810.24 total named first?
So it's 106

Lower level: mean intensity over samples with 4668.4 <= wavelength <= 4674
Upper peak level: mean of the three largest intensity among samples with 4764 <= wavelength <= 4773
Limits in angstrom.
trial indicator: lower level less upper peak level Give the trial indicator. 0.3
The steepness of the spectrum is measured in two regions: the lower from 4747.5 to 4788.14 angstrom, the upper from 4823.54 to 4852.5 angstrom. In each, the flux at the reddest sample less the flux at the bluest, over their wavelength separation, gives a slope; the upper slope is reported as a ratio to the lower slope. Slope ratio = 4.0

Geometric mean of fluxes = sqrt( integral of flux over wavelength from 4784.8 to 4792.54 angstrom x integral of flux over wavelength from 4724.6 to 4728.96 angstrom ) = 16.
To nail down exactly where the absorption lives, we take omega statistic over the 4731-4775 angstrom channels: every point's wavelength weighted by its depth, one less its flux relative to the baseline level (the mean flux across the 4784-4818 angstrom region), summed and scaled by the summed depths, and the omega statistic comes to 4750.0 angstrom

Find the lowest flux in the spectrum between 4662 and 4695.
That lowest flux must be 2.998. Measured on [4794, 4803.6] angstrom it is 2.783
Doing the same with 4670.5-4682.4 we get 3.125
